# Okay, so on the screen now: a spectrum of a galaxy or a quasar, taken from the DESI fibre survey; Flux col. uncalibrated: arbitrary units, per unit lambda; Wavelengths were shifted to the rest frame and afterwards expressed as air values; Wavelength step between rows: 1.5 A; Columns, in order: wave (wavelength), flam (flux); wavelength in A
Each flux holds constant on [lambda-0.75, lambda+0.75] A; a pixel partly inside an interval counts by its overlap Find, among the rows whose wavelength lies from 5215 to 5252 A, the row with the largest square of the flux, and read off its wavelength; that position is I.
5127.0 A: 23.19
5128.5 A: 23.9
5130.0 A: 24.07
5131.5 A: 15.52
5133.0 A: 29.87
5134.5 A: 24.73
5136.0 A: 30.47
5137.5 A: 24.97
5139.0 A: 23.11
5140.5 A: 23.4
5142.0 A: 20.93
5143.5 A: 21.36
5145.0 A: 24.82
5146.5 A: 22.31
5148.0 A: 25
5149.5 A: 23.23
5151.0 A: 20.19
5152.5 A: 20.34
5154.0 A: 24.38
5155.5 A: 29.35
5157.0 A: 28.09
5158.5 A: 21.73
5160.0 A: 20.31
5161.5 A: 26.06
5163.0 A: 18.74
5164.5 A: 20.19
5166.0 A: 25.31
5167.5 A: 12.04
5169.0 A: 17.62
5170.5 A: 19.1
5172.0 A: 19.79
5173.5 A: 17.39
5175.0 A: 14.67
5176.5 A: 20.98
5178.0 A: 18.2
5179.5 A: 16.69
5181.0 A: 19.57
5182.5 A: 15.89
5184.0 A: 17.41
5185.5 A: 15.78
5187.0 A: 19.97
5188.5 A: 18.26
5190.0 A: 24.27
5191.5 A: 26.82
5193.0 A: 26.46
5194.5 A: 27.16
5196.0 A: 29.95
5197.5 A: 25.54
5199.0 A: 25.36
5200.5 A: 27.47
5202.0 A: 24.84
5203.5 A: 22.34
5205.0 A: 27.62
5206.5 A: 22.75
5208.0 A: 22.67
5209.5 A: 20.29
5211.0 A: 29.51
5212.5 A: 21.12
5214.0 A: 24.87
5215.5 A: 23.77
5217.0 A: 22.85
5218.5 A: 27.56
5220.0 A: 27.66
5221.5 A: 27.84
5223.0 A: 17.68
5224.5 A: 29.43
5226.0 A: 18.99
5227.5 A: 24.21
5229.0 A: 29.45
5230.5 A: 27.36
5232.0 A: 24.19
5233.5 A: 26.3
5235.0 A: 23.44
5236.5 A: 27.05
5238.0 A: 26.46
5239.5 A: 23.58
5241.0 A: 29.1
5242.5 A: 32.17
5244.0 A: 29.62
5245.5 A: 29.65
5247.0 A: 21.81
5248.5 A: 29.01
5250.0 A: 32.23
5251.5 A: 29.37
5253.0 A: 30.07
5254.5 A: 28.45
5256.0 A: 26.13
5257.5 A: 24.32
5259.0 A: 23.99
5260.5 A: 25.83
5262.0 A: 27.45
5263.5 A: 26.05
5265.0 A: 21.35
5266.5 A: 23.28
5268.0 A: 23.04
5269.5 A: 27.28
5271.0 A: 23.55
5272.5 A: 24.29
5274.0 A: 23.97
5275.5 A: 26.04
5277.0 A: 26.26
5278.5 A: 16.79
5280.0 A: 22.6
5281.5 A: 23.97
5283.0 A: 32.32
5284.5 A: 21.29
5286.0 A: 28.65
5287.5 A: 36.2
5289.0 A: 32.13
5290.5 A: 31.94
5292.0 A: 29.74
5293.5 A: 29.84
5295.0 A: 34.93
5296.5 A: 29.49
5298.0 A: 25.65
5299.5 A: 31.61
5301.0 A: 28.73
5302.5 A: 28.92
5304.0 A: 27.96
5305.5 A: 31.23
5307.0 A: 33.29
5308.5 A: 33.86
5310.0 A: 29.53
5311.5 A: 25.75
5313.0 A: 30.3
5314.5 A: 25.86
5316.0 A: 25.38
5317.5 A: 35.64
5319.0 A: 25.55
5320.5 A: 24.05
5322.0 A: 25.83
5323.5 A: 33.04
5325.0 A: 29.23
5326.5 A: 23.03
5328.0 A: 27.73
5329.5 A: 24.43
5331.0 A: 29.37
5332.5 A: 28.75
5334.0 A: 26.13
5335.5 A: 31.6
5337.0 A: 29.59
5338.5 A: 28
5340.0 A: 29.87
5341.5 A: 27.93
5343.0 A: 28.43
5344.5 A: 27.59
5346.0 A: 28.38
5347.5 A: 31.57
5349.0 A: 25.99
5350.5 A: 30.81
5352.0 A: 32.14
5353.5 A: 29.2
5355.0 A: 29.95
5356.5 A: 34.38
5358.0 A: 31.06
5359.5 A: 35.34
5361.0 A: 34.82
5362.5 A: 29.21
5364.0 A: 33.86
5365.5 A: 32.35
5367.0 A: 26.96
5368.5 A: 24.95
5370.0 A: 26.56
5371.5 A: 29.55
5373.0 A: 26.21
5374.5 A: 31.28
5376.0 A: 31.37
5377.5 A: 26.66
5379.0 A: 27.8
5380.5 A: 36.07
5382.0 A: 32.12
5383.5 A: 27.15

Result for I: 5250.0 A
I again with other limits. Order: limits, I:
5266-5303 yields 5287.5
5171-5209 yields 5196.0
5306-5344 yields 5317.5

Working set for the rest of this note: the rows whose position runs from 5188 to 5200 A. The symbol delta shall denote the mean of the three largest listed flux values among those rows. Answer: 28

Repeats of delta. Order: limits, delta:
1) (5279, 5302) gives 34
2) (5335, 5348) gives 31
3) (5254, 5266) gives 27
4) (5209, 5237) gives 29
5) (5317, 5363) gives 35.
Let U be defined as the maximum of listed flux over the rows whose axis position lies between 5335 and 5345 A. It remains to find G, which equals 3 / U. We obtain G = 0.095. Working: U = 31.6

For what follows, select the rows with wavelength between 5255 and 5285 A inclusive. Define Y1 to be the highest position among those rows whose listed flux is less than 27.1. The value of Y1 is 5284.5 A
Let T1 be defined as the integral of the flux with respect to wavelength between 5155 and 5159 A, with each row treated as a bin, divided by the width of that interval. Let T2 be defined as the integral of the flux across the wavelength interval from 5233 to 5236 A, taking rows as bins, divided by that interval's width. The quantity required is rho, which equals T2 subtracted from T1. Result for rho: 2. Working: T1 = 26.5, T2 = 25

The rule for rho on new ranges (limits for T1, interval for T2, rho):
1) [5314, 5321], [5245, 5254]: -1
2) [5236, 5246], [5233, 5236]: 3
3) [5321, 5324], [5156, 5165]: 6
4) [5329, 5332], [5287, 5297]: -5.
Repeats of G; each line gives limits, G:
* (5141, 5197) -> 0.100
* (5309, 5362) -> 0.084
